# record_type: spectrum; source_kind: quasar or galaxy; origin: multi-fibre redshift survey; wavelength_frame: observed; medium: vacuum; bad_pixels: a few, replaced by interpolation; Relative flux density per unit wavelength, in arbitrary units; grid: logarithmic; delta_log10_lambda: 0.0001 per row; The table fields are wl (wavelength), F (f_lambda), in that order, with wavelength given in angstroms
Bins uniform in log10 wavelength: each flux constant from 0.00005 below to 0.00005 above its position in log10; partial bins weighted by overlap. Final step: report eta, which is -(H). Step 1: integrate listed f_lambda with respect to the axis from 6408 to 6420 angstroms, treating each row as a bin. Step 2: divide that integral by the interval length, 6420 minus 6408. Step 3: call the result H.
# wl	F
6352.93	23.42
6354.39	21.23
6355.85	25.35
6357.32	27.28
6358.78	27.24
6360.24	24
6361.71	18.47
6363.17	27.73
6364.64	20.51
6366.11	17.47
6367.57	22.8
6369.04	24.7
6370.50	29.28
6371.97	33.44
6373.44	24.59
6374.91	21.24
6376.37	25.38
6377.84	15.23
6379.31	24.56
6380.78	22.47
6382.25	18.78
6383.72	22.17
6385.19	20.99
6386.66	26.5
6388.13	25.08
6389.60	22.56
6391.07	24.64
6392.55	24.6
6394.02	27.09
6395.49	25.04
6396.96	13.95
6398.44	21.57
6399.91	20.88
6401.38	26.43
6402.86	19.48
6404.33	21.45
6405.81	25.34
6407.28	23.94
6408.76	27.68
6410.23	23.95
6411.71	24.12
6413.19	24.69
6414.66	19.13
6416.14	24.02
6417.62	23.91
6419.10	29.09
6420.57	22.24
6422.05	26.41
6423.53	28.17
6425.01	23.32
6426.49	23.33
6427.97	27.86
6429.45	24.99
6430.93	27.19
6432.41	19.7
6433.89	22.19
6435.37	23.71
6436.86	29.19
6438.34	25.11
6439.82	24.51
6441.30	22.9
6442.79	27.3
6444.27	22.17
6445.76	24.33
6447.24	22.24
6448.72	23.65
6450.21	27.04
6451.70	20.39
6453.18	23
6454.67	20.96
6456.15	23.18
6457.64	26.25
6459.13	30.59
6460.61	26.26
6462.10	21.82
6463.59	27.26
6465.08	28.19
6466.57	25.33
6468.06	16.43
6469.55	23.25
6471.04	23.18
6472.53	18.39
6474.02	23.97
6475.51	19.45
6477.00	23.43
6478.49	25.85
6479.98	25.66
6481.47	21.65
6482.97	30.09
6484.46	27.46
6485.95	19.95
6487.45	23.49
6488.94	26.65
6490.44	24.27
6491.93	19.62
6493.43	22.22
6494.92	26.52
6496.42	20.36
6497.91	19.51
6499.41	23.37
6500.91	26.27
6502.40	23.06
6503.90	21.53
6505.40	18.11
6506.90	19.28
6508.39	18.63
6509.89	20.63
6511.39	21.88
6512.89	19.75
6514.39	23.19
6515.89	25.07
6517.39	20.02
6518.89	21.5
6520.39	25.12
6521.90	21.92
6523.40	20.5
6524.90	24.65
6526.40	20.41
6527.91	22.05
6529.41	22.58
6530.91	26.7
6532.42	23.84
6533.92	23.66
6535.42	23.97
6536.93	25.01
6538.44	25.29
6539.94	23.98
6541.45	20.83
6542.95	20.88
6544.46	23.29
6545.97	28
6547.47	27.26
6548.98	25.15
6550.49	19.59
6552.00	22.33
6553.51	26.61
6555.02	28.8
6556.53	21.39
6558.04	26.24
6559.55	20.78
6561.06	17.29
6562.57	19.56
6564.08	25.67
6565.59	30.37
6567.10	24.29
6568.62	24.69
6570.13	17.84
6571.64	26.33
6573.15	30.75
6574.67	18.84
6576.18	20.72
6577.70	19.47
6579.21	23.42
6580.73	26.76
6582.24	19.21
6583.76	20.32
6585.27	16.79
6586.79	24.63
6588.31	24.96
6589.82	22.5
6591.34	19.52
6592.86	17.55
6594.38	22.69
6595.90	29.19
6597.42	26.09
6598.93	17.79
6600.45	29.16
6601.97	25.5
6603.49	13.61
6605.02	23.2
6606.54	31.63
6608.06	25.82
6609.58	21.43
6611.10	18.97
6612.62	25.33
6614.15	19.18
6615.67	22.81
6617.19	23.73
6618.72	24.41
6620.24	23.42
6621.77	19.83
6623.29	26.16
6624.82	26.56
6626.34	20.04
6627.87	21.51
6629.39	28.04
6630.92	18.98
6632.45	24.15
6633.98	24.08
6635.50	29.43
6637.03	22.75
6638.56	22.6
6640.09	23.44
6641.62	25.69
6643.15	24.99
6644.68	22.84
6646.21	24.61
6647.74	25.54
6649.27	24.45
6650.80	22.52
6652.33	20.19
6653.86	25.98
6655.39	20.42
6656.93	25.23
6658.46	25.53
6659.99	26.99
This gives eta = -24.5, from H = 24.5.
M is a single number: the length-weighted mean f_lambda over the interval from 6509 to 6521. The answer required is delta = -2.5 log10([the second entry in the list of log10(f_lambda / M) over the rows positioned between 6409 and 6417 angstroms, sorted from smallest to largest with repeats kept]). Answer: 3.6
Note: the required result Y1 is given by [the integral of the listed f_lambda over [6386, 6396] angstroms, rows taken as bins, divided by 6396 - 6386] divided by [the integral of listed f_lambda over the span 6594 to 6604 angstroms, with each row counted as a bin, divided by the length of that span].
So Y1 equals 1.06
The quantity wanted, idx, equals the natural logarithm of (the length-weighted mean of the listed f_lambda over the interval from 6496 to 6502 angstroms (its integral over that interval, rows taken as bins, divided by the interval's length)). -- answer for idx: 3.12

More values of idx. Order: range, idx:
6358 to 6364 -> 3.19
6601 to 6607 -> 3.15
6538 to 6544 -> 3.12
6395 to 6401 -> 3.02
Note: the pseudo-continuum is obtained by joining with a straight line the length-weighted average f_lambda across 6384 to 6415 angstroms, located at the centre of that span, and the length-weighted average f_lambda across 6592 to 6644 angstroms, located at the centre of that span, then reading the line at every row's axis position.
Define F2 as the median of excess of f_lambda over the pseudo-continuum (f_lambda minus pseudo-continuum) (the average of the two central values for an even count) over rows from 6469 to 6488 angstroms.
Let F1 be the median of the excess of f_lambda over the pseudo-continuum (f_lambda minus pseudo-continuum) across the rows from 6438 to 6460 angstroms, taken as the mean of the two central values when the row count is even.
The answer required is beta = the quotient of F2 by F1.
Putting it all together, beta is 0.1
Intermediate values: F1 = 0.3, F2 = 0.0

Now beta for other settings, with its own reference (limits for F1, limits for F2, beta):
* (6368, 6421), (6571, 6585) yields -3.8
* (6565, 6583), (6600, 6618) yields -0.1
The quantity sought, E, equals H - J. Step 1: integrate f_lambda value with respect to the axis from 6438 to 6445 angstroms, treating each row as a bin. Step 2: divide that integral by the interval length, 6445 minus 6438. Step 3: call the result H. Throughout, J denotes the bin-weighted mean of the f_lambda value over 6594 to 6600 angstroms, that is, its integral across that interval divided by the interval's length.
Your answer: 0.1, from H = 24.4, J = 24.3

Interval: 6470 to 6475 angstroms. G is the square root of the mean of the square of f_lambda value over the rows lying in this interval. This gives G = 22.0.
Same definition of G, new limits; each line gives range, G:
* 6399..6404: 22.5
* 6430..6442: 24.5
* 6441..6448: 23.9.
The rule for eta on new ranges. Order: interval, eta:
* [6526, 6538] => -23.7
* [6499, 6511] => -21.3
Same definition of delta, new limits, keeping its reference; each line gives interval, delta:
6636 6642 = 4.7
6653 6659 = 3.1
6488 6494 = 6.3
